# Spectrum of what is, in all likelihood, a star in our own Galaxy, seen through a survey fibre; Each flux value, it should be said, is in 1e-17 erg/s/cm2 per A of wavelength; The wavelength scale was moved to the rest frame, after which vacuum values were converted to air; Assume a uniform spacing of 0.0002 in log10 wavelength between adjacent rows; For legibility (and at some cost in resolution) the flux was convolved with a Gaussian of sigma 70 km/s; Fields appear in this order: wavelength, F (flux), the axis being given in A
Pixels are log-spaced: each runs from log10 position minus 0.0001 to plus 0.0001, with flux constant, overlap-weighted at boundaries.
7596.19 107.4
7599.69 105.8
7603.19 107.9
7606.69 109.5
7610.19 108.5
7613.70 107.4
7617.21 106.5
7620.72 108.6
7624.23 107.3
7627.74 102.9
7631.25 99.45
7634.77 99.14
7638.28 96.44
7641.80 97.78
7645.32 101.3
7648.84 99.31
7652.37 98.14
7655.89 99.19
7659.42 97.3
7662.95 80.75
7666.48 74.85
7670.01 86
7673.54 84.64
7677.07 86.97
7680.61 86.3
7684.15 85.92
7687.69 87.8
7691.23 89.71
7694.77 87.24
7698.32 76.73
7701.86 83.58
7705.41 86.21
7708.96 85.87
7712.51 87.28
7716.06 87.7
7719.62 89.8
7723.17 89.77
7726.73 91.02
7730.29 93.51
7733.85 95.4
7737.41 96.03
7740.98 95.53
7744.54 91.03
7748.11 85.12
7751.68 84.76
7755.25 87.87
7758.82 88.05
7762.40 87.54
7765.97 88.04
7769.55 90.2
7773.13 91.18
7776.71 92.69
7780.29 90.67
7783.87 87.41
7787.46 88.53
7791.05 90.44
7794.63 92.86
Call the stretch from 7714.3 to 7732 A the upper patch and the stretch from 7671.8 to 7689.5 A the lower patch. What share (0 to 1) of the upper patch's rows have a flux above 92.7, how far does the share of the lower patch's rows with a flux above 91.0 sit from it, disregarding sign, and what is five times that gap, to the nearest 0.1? 1.0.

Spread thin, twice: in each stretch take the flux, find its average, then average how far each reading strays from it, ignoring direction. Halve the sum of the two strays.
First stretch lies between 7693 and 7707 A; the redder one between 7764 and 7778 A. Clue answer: 2.4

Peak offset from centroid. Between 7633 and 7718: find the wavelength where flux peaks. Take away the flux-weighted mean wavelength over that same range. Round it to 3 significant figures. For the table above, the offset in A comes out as -28.8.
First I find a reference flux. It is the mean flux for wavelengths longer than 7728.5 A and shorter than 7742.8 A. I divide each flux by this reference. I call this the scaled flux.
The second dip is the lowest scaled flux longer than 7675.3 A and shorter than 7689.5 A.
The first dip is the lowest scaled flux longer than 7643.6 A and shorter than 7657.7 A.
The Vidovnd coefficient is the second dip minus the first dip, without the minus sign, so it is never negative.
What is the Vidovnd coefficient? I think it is 0.13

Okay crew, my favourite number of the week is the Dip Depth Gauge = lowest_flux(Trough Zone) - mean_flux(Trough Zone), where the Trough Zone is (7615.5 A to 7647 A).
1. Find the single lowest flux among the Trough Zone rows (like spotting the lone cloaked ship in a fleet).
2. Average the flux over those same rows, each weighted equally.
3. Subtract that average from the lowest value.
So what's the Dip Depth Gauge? -5.7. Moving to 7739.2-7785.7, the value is -4.5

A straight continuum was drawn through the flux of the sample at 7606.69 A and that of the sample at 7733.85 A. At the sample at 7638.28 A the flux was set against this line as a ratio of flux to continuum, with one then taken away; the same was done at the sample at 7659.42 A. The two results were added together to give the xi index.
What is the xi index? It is -0.15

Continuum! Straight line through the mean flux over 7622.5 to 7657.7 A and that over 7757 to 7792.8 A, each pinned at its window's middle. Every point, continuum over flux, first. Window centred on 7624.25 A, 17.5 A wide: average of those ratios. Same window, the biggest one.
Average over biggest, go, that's 0.954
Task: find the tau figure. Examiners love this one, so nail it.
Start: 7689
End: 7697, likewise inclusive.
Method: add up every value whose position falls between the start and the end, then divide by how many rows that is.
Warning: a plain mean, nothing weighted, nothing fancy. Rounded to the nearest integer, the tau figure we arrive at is 88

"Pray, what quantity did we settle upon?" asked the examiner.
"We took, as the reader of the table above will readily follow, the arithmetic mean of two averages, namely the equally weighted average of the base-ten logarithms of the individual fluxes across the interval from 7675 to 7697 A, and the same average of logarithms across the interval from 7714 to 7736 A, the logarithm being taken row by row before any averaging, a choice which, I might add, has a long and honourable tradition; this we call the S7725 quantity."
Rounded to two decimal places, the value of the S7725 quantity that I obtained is 1.95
